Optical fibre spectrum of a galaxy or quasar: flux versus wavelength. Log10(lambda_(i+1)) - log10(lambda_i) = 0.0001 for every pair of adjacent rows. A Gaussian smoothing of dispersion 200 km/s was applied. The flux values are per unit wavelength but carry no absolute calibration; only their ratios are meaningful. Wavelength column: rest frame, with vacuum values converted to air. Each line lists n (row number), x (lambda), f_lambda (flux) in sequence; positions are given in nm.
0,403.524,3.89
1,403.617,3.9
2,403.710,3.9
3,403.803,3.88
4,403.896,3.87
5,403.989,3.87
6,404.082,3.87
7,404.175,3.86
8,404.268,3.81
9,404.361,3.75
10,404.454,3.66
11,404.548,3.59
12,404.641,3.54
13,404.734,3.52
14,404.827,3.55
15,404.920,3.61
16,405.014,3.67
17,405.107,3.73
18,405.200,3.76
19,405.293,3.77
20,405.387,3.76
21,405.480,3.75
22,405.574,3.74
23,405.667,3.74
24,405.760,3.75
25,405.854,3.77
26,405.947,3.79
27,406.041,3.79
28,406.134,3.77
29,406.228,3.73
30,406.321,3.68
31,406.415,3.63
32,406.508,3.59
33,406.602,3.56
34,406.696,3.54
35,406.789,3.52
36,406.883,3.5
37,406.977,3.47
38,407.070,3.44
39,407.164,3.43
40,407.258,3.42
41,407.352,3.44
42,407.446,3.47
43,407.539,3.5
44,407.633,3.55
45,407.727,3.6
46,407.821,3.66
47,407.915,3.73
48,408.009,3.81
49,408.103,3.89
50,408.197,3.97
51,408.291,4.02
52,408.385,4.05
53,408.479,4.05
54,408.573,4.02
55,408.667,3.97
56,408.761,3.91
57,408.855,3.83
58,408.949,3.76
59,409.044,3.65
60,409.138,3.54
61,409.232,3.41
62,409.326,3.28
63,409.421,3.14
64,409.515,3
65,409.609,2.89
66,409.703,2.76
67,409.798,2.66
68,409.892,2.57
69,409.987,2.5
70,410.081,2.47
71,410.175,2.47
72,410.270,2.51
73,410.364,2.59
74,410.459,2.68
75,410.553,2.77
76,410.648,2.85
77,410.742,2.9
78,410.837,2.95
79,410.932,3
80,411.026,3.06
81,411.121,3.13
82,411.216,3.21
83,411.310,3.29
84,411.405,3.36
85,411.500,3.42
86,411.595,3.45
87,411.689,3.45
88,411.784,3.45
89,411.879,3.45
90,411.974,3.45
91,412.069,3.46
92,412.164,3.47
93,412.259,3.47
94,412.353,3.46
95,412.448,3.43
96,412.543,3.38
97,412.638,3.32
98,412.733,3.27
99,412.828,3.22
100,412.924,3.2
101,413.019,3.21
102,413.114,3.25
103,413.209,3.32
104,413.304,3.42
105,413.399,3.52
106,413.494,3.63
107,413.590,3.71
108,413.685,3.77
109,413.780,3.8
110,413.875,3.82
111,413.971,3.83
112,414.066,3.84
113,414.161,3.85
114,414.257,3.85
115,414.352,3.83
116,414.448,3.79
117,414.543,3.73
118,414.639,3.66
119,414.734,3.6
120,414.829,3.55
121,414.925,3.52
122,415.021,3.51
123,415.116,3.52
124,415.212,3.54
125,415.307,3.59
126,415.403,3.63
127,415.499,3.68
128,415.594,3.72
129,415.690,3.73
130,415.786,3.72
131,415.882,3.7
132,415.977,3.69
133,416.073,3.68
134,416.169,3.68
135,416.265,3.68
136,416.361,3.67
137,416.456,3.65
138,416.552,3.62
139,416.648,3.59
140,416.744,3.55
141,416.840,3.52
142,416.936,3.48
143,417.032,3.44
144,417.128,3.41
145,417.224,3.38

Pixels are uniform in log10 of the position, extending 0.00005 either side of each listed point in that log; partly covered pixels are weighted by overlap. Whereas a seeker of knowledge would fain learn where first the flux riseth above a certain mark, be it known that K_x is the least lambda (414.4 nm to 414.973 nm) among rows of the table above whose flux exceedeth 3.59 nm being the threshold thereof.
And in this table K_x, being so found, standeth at 414.448 nm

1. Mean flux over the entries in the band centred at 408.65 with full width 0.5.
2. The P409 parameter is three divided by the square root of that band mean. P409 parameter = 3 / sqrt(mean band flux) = 1.51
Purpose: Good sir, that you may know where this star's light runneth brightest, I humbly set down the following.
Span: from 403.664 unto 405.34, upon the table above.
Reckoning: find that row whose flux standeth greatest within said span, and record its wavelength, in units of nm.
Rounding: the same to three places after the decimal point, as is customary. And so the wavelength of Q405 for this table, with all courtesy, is 403.710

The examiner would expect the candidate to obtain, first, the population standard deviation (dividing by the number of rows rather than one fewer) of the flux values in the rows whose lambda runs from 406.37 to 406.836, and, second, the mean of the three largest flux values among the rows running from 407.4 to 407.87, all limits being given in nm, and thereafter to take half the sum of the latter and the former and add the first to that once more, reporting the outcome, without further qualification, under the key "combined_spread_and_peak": 1.86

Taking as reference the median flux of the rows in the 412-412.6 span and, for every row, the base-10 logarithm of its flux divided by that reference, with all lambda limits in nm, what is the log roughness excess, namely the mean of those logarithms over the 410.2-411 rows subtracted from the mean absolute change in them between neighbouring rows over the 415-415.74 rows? 0.10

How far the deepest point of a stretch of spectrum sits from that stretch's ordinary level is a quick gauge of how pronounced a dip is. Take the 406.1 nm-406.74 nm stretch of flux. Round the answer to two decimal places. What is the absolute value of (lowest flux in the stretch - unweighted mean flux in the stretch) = 0.10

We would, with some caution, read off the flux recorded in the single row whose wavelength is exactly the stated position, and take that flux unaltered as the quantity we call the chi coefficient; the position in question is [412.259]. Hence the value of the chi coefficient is 3.47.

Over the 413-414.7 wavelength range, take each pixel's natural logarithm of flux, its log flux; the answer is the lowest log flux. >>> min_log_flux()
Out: 1.17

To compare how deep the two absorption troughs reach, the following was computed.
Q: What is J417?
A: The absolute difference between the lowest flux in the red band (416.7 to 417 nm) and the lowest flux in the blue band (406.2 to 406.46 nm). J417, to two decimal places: 0.15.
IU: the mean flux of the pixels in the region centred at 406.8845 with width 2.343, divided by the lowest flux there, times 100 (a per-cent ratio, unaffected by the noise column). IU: 105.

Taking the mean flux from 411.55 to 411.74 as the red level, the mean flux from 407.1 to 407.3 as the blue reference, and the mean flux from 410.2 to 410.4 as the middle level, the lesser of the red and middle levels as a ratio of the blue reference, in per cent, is 74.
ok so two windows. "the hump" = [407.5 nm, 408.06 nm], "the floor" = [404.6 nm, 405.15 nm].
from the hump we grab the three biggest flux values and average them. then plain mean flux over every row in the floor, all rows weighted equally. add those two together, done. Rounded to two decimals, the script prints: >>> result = 7.34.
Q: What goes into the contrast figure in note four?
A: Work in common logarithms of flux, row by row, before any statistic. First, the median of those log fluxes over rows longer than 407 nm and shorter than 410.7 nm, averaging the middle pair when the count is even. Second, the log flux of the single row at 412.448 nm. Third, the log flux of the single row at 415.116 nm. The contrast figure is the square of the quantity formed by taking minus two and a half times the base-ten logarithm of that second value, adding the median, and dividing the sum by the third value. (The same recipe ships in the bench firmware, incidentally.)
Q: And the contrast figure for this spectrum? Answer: 4.9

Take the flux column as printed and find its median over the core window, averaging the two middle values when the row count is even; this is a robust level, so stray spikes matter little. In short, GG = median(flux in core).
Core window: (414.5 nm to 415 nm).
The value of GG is 3.6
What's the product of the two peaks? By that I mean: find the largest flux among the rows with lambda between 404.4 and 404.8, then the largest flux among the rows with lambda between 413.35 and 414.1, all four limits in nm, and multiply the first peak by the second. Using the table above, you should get 14.1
